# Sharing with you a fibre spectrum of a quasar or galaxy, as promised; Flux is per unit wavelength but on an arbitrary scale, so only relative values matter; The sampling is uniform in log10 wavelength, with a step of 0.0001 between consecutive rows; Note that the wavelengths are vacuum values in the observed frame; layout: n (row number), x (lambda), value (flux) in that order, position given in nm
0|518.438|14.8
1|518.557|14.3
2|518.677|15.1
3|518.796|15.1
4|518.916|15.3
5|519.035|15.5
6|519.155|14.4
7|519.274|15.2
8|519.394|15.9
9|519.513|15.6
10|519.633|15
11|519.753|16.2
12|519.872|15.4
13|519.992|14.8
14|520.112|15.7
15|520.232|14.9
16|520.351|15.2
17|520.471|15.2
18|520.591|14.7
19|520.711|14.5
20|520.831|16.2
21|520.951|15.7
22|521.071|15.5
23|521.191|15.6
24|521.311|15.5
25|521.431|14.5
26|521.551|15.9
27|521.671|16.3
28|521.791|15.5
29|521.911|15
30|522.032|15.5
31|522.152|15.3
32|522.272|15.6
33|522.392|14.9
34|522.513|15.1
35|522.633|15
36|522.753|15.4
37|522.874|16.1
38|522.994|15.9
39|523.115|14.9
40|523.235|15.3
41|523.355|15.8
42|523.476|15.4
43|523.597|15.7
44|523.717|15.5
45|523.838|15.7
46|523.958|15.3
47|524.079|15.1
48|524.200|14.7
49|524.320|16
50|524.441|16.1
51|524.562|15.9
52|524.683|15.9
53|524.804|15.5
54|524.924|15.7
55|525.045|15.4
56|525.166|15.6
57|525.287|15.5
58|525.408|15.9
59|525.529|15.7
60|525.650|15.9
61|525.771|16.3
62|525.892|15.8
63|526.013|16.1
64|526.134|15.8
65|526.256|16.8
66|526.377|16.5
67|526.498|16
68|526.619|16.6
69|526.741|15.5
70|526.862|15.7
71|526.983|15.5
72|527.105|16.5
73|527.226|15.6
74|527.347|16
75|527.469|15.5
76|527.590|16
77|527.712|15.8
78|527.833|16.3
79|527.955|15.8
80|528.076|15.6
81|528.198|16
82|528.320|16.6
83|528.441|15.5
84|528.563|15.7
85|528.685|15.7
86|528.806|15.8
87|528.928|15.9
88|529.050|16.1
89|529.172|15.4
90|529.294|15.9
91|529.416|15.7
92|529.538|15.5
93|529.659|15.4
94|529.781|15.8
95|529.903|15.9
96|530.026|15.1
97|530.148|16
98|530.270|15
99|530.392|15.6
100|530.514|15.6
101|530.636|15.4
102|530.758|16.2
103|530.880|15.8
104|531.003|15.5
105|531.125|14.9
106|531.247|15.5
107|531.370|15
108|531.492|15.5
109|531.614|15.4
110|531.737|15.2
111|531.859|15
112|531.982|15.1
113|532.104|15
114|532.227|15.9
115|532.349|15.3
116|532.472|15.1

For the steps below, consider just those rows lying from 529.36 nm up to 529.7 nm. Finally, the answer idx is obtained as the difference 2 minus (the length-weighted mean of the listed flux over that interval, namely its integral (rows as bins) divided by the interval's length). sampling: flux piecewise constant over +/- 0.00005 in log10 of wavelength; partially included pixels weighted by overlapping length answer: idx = -13.6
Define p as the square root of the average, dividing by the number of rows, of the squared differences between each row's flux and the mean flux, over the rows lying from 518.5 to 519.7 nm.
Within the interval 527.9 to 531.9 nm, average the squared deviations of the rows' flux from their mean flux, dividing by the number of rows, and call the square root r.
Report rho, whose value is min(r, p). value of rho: 0.37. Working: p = 0.472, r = 0.372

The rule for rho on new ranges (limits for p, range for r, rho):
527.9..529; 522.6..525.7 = 0.30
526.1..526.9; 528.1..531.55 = 0.37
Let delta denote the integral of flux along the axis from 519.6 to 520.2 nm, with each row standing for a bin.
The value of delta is 9.2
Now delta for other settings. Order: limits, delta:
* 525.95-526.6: 10.6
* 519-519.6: 9.2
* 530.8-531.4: 9.2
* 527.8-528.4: 9.6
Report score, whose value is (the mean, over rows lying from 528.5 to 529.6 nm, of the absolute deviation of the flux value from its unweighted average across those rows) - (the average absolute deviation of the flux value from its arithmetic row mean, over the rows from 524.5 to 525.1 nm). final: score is -0.02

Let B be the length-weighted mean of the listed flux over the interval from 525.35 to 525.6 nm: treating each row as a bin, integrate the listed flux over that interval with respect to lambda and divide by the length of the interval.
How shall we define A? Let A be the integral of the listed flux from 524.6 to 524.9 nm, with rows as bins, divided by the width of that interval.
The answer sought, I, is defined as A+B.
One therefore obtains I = 31.5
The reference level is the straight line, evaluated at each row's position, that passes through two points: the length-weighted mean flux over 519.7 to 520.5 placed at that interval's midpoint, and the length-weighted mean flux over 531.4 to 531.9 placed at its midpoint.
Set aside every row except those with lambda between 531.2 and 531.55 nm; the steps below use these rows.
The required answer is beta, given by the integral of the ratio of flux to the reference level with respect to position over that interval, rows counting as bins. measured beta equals 0.351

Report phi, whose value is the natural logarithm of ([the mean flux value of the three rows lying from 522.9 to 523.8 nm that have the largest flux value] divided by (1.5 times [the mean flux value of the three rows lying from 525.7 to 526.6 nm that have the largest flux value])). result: -0.451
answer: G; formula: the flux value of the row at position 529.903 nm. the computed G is 15.9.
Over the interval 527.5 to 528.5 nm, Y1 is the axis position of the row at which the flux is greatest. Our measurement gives 528.320 nm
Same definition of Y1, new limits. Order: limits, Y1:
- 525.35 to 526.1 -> 525.771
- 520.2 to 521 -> 520.831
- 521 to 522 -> 521.671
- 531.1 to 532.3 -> 532.227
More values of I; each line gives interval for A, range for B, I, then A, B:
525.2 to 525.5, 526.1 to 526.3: 31.9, 15.7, 16.3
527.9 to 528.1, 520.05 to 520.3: 31.1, 15.8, 15.3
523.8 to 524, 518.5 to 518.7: 30.1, 15.5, 14.6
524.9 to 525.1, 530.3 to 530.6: 31.1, 15.5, 15.5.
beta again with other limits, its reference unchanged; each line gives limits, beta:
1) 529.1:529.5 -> 0.409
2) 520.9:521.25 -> 0.356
